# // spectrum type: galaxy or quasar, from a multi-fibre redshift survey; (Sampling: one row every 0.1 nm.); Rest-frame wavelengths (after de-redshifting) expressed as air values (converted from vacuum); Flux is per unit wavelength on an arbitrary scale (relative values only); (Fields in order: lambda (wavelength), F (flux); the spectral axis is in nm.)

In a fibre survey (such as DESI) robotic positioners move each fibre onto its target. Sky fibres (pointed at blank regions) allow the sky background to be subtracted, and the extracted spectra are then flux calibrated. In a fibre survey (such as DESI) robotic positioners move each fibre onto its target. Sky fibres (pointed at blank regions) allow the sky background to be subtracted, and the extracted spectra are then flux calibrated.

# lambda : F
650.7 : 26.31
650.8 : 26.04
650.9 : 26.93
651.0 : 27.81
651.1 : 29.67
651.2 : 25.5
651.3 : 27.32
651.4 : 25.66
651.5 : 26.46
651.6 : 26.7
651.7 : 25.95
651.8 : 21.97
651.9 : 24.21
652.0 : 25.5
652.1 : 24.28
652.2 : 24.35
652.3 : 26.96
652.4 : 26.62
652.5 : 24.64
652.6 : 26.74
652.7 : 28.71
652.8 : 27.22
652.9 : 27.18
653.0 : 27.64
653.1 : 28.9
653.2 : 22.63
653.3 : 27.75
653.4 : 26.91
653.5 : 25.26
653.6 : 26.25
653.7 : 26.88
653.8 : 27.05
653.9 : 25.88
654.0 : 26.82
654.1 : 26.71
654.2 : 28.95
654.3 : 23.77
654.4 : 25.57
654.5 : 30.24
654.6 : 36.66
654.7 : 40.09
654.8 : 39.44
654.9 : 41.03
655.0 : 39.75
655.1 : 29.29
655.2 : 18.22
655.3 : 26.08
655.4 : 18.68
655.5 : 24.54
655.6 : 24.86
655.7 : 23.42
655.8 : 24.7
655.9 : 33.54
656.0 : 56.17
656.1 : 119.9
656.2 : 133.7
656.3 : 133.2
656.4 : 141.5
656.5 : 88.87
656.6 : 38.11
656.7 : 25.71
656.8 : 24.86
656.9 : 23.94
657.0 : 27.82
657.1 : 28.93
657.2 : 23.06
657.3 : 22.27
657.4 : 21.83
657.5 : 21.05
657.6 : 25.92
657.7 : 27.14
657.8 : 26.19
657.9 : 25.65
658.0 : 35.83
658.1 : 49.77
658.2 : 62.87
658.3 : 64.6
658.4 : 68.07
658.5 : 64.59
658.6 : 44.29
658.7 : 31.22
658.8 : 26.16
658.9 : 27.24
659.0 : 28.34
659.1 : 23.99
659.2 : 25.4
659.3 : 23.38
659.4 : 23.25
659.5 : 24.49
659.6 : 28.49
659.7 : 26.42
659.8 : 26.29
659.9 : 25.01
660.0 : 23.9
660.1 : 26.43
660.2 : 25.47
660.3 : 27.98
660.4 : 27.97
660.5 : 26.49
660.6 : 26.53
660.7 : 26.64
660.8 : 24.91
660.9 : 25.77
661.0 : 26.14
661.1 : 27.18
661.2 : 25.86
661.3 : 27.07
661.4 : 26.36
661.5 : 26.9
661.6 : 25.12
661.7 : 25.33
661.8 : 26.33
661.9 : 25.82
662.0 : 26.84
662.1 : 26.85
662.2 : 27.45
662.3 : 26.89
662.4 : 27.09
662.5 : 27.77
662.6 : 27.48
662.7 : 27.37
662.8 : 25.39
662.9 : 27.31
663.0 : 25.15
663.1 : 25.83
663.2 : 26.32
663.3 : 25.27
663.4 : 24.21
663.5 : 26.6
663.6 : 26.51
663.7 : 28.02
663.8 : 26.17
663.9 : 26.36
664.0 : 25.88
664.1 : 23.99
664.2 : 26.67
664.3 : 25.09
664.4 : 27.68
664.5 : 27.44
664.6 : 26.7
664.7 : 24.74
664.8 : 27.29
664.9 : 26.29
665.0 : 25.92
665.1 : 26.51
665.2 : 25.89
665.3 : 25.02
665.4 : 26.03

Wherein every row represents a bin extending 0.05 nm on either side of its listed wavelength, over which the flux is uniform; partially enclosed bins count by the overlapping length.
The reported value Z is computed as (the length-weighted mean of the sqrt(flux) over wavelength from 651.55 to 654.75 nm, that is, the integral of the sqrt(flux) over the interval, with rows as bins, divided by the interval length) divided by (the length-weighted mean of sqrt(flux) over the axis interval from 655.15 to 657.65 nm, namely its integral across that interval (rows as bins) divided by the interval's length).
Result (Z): 0.82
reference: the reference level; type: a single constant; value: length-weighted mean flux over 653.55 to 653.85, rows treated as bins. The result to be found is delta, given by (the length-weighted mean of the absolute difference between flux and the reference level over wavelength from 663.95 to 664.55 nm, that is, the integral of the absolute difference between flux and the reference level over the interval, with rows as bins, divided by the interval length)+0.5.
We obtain 1.7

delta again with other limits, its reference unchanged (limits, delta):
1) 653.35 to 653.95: 1.1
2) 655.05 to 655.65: 4.5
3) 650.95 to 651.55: 1.7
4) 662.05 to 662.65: 1.0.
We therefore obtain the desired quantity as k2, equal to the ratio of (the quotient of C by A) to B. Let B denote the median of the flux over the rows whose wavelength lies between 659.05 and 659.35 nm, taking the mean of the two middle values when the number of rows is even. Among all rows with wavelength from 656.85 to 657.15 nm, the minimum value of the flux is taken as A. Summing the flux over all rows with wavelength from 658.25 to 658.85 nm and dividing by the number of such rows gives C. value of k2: 0.0867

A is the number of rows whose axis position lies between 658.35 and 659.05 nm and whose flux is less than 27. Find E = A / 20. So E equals 0.05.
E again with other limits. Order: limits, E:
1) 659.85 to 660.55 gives 0.25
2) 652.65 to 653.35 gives 0.05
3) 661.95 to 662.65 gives 0.15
